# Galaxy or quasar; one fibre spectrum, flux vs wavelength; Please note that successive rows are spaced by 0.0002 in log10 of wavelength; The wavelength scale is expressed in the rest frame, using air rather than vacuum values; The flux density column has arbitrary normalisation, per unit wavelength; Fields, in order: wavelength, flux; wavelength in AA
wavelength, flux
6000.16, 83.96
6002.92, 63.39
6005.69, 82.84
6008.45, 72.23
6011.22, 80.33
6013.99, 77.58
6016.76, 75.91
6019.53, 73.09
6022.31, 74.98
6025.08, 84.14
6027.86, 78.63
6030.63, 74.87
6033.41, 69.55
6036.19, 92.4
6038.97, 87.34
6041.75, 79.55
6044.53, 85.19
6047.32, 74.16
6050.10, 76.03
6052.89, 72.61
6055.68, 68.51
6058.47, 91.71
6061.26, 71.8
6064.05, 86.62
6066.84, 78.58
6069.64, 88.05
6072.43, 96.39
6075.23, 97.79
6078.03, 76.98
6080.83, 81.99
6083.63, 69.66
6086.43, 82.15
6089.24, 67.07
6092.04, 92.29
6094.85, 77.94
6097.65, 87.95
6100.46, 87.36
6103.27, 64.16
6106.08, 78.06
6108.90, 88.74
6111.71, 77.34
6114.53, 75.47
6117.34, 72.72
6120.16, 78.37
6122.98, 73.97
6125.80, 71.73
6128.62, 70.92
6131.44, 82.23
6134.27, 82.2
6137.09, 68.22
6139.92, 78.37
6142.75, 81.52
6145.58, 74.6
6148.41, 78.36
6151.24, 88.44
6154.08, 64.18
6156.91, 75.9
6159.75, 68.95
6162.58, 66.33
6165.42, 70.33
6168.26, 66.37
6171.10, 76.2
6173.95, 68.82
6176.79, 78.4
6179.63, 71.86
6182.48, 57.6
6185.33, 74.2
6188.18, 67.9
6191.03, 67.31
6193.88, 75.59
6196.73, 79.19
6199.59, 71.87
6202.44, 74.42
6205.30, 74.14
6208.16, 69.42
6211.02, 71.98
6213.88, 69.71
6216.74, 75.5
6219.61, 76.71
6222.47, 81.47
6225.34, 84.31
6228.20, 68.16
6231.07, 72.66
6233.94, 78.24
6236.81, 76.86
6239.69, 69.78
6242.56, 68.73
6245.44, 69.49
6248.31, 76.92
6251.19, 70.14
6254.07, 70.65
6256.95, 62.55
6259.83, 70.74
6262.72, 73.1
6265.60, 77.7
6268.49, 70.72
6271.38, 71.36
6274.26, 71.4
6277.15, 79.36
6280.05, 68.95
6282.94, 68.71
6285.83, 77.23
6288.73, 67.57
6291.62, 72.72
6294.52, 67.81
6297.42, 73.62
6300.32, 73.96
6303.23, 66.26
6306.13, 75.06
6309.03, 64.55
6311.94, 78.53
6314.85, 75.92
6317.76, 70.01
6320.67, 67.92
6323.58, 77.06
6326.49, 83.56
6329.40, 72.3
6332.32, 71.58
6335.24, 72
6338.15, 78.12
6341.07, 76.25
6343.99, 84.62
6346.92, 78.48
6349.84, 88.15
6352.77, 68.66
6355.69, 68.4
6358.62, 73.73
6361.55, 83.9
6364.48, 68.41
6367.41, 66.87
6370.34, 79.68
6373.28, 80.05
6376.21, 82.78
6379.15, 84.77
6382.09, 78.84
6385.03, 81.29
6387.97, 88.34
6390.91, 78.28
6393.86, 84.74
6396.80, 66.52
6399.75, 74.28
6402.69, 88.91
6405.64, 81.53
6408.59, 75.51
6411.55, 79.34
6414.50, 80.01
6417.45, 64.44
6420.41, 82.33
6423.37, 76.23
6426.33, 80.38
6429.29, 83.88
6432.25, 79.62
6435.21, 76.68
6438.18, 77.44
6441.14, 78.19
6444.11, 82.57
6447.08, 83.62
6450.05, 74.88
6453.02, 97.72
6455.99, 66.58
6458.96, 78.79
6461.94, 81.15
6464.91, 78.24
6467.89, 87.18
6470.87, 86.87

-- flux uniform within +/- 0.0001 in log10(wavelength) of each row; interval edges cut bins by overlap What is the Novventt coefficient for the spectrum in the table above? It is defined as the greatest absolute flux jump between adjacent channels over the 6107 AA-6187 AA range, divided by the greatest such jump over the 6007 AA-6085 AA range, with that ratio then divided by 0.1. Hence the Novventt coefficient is 10.5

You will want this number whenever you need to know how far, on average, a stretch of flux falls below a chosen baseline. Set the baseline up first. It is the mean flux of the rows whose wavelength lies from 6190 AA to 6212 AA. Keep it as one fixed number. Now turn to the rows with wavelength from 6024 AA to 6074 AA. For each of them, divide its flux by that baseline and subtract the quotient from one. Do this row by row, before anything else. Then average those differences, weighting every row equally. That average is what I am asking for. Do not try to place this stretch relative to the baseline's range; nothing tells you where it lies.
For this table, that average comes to -0.11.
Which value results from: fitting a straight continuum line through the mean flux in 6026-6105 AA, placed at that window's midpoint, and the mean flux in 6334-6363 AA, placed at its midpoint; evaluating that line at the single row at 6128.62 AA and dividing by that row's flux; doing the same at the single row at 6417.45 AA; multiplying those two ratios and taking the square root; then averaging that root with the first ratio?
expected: 1.14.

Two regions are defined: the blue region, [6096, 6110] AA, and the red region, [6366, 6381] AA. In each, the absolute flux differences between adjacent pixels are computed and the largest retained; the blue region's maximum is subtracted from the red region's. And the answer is -10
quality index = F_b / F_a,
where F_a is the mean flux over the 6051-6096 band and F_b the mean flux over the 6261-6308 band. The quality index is 0.89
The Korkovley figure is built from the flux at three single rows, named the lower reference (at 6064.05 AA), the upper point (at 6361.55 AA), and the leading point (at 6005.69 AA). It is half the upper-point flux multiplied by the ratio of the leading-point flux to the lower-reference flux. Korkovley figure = 40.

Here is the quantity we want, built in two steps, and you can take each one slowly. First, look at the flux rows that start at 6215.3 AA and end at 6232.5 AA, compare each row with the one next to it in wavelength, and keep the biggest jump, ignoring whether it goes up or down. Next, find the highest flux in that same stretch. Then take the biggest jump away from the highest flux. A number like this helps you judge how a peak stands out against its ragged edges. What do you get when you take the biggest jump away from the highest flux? 68.2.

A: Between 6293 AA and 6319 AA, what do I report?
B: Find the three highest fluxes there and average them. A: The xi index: 77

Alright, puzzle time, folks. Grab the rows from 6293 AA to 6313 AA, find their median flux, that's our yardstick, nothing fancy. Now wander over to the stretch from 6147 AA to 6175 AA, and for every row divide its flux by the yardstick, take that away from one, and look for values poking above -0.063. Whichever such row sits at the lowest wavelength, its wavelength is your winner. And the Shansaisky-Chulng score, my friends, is 6154.08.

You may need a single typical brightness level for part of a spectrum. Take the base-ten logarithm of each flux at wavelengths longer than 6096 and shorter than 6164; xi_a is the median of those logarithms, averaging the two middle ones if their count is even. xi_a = 1.88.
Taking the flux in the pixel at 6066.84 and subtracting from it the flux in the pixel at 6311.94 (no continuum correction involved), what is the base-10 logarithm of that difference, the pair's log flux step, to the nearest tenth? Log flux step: -1.3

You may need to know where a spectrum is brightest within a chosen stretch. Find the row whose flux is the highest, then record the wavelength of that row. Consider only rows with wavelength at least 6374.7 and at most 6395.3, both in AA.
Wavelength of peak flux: 6387.97 AA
